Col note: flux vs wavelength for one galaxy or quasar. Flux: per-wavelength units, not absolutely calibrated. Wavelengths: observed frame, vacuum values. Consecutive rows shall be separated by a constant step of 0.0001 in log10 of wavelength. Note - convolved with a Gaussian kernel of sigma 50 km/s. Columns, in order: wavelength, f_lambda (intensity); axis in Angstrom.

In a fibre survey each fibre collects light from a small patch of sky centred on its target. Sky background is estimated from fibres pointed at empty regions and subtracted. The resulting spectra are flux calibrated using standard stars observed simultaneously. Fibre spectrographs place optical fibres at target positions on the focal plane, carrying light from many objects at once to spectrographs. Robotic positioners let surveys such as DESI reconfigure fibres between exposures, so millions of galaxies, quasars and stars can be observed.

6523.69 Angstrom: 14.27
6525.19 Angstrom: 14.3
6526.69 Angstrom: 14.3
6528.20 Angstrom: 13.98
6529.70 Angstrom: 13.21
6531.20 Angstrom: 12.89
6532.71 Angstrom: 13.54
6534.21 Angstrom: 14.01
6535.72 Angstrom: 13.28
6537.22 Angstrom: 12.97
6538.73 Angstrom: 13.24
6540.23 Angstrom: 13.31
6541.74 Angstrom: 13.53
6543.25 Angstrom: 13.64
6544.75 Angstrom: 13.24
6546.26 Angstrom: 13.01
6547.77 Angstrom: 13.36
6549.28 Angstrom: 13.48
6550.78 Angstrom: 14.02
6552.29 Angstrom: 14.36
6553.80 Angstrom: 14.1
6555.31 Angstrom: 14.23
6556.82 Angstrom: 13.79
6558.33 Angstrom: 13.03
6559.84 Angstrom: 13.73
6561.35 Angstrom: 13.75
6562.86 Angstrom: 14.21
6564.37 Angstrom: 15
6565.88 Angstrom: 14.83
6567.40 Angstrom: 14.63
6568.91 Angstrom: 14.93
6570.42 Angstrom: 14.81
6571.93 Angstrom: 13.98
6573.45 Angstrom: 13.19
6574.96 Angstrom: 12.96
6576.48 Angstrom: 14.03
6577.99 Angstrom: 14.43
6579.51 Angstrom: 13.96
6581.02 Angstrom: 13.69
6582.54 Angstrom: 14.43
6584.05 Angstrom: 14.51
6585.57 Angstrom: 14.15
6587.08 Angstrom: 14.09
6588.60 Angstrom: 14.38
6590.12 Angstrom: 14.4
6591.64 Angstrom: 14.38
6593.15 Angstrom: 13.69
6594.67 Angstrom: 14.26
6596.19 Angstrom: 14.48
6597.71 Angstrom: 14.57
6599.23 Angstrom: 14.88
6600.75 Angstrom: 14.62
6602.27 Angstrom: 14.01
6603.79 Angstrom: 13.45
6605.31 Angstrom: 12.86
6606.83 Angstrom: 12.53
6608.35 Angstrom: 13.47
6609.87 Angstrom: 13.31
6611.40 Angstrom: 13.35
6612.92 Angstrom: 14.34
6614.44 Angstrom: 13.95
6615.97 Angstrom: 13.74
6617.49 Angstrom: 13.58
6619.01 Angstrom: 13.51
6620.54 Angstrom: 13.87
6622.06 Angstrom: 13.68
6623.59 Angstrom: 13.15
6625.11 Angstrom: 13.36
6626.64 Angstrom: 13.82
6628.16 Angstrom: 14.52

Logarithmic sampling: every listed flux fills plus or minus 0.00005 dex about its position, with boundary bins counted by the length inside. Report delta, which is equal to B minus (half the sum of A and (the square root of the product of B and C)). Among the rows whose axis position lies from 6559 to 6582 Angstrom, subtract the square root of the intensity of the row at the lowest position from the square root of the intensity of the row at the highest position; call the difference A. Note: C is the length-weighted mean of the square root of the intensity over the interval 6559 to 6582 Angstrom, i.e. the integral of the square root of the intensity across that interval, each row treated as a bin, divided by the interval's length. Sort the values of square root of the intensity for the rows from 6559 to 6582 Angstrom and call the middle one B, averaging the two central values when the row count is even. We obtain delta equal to 1.87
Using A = -0.01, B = 3.75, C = 3.76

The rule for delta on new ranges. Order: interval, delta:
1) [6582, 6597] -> 1.90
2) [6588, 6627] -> 1.89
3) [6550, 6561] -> 1.90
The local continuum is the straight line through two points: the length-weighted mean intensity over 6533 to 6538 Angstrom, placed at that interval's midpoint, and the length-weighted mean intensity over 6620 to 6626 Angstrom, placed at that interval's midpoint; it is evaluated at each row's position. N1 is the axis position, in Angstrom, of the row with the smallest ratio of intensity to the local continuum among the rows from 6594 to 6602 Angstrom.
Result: 6594.67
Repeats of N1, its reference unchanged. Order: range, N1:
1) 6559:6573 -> 6559.84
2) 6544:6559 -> 6546.26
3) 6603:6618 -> 6606.83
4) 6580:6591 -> 6581.02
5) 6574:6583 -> 6574.96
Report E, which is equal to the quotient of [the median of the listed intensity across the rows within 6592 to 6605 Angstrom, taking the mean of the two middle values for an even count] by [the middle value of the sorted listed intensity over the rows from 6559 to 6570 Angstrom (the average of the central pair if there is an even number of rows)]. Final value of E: 0.982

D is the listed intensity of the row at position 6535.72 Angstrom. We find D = 13.28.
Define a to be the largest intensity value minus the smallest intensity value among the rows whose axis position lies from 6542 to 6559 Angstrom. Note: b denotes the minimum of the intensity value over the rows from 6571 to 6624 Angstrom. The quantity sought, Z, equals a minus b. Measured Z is -11.2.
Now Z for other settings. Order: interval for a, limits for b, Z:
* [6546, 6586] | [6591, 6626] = -10.5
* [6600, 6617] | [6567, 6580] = -10.9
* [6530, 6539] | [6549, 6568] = -11.9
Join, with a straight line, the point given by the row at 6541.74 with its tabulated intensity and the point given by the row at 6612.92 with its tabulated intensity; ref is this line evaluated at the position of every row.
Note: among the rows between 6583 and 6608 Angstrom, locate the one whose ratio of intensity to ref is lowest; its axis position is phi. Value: 6606.83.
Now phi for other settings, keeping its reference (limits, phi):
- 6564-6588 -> 6574.96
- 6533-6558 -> 6546.26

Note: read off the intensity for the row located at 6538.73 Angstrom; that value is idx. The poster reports 13.24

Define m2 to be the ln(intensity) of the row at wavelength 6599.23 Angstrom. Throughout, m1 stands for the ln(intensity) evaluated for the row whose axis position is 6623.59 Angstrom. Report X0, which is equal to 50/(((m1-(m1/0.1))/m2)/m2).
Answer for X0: -15.7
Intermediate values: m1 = 2.58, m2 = 2.70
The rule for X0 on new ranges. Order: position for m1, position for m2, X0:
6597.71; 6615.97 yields -14.2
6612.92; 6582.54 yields -14.9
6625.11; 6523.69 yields -15.1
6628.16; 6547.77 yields -14.0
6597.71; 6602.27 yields -14.5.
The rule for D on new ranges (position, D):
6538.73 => 13.24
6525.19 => 14.3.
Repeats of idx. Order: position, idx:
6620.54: 13.87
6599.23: 14.88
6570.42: 14.81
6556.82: 13.79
